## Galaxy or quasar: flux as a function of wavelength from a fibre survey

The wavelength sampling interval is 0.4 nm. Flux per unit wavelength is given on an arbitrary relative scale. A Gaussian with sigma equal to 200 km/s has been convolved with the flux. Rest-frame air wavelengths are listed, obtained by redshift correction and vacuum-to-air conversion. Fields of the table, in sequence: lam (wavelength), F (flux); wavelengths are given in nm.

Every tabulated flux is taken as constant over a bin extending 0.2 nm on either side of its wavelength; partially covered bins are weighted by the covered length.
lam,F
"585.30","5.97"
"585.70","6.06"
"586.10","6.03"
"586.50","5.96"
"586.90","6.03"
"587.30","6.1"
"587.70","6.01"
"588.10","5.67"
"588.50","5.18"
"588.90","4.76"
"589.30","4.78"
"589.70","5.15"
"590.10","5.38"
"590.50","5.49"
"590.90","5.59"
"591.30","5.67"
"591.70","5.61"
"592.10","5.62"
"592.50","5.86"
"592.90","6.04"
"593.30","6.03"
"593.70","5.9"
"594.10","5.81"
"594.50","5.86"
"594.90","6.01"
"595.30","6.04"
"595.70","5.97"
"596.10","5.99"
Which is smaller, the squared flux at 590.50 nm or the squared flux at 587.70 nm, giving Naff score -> 30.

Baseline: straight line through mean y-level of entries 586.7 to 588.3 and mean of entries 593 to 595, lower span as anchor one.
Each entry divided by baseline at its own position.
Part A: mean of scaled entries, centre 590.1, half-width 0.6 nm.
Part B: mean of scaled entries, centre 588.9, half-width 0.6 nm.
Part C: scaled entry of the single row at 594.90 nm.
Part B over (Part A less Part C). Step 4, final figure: -7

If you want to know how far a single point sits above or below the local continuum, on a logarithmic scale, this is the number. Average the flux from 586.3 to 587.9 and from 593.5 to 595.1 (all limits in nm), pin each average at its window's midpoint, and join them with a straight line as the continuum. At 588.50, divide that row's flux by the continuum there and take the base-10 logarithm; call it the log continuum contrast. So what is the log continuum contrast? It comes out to -0.06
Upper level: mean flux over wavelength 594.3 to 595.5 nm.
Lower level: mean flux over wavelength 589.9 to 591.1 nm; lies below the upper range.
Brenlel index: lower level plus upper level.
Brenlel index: 11.5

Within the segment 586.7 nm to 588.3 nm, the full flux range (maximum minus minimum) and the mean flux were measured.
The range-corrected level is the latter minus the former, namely 5.52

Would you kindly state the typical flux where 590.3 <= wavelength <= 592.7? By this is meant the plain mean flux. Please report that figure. 5.64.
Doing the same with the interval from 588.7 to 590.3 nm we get 5.02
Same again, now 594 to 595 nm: 5.89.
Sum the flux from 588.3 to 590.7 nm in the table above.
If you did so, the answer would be 30.7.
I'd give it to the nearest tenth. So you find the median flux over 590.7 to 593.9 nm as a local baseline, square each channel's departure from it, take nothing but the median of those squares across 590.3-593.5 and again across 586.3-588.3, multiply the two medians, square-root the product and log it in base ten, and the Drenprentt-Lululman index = -1.4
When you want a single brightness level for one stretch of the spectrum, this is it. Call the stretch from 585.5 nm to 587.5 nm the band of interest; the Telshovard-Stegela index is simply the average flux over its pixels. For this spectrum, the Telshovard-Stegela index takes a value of 6.04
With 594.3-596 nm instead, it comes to 5.97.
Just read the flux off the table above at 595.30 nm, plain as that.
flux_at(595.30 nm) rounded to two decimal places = 6.04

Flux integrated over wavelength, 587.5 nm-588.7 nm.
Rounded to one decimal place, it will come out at 6.7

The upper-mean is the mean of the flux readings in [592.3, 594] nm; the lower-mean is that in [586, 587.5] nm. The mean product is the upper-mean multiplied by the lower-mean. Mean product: 35.9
